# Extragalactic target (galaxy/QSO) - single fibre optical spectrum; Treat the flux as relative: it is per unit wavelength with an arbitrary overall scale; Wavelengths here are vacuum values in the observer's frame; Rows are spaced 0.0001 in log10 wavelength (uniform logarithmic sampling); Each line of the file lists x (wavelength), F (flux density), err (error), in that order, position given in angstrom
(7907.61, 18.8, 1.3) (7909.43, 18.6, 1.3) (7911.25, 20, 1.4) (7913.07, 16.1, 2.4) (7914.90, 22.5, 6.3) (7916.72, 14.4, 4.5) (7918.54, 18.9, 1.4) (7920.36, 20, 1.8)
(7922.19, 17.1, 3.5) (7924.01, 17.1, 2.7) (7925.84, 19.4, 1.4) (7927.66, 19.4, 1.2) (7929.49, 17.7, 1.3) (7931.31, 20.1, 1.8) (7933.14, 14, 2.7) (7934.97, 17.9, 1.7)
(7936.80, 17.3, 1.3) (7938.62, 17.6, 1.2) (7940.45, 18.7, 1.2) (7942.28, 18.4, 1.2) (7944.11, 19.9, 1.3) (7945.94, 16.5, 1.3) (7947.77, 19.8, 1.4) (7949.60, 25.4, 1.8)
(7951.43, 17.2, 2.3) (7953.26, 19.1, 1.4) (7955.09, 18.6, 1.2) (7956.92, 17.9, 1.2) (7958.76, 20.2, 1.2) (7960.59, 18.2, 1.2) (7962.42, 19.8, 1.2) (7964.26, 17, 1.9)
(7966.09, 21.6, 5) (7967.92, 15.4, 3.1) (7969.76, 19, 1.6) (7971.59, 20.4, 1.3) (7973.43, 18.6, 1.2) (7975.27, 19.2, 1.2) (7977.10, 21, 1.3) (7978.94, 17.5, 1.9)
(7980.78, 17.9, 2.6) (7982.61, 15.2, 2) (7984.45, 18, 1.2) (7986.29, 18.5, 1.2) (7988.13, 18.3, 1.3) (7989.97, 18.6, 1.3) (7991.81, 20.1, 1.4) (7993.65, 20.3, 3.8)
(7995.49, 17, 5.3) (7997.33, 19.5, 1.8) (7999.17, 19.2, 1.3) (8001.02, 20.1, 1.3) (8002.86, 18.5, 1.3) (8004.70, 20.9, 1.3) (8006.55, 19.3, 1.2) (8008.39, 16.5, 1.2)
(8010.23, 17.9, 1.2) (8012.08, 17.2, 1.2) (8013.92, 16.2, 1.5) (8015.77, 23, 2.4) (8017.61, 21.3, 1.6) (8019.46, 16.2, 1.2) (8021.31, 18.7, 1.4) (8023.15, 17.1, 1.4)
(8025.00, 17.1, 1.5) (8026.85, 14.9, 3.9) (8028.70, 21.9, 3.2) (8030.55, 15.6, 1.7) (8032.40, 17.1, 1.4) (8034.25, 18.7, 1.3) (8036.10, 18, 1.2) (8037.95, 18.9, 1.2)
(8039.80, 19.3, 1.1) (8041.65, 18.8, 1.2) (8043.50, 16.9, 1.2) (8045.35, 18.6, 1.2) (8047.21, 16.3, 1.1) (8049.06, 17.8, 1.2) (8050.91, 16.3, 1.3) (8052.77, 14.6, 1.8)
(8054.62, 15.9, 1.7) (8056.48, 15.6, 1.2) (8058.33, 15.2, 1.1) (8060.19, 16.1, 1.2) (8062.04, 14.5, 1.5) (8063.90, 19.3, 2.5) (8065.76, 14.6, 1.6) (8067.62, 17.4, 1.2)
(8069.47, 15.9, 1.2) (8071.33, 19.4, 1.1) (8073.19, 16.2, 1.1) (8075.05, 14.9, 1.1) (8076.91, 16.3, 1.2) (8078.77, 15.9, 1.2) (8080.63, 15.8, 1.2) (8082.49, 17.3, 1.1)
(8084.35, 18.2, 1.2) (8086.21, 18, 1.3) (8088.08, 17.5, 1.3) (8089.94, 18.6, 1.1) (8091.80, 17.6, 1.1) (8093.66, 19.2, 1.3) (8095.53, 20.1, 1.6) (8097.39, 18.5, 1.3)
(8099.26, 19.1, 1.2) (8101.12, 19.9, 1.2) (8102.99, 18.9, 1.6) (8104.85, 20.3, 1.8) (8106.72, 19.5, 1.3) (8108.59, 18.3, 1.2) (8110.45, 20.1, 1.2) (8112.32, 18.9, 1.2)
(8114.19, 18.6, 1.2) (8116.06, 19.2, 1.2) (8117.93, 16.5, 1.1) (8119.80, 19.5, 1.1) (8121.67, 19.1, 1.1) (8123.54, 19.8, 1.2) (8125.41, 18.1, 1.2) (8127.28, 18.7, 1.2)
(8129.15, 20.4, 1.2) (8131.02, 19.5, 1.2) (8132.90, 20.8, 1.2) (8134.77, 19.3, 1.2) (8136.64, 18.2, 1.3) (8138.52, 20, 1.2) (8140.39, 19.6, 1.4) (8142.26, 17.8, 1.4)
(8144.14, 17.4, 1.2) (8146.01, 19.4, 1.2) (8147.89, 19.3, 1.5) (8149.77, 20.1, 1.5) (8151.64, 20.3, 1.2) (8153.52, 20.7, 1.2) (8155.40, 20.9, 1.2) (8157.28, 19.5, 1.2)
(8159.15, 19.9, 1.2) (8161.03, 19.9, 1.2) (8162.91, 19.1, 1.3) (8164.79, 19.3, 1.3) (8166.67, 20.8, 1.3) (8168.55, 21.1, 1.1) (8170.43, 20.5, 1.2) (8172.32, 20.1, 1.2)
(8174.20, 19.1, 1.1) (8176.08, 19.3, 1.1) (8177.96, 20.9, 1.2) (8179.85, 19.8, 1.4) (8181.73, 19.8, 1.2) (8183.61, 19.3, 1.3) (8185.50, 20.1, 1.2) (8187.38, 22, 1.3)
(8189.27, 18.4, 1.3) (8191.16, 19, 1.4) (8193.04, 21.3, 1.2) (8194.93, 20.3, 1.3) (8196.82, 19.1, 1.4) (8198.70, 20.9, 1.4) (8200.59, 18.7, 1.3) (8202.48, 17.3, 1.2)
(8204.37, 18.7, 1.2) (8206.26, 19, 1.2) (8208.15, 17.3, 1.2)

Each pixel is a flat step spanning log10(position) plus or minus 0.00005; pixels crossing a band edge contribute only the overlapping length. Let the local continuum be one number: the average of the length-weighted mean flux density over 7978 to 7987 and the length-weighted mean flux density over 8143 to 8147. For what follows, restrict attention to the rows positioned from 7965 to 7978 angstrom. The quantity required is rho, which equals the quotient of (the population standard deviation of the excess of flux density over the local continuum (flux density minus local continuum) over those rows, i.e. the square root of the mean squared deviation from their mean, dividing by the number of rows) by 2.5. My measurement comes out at 0.8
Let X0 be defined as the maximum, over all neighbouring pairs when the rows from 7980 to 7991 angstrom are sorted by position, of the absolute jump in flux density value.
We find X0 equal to 3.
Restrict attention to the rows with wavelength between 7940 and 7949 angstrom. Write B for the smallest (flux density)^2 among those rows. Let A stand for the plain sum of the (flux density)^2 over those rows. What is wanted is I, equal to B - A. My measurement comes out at -1476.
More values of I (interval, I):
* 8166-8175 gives -1702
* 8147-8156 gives -1681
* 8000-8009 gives -1556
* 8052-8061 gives -986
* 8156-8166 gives -1545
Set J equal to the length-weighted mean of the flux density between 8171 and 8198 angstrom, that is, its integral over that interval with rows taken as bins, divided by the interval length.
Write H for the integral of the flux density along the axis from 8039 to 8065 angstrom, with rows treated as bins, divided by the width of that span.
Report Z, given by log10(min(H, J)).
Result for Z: 1.22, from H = 16.8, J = 19.9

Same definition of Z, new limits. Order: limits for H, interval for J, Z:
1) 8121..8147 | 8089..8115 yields 1.28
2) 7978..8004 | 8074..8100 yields 1.25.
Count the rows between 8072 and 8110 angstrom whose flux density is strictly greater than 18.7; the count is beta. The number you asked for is 7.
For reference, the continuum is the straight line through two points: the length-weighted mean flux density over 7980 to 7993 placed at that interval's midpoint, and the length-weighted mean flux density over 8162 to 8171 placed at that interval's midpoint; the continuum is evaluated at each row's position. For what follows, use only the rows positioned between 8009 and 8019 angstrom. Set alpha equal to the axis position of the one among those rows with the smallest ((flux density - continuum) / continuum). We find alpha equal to 8013.92 angstrom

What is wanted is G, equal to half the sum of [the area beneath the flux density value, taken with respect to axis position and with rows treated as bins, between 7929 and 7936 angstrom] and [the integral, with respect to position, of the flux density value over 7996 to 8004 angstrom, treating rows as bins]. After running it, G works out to 138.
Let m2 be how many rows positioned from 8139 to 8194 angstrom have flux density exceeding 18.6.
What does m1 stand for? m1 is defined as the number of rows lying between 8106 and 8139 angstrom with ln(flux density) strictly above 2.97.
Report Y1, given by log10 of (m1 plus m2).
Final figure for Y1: 1.53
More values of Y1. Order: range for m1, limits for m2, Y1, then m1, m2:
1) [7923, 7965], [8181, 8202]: 1.20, 6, 10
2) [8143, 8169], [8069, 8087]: 1.00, 9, 1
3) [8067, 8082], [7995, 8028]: 0.90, 0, 8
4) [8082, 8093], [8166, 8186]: 1.04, 0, 11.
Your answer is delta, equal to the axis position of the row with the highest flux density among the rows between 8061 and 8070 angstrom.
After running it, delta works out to 8063.90 angstrom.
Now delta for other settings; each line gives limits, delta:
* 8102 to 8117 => 8104.85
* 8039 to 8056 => 8039.80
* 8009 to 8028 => 8015.77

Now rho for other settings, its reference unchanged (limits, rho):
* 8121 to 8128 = 0.2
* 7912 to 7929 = 0.9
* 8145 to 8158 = 0.2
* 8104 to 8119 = 0.4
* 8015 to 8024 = 1.0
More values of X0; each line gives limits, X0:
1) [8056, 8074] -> 5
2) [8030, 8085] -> 5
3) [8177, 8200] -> 4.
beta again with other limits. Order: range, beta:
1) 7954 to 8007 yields 14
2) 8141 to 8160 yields 8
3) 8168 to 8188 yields 11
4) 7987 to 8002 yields 5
